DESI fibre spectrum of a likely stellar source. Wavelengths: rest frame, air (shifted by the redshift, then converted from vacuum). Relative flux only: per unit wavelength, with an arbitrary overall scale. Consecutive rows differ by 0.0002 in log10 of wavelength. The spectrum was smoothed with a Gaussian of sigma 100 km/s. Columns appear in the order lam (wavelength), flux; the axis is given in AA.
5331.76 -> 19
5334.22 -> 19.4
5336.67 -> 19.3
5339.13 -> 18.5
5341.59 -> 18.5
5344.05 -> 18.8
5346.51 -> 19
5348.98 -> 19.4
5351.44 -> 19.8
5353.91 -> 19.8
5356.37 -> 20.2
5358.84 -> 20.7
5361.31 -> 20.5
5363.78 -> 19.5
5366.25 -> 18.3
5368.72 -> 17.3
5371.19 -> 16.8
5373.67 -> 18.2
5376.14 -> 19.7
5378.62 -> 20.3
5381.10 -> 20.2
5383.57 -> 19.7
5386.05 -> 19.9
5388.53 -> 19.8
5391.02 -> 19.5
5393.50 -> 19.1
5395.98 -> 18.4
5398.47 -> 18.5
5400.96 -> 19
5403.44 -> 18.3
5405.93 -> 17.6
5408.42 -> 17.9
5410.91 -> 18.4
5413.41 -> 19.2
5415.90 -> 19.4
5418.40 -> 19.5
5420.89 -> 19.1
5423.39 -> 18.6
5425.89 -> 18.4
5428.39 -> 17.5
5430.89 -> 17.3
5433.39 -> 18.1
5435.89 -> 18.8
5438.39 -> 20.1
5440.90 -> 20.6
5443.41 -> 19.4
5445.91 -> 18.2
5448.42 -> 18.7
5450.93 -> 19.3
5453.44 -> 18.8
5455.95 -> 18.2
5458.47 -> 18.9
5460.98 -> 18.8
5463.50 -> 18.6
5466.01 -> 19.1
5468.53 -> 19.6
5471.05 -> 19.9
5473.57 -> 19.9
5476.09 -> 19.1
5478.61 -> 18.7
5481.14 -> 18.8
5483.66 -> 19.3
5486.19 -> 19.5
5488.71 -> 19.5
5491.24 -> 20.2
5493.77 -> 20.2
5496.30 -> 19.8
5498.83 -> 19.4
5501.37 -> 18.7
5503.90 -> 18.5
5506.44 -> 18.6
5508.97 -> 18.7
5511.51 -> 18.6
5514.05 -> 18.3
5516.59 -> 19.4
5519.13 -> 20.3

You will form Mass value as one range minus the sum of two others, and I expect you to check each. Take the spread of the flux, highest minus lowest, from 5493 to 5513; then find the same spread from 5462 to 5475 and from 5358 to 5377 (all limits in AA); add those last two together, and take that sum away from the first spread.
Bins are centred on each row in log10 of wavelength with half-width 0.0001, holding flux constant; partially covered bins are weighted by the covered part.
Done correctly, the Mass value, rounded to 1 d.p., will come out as -3.5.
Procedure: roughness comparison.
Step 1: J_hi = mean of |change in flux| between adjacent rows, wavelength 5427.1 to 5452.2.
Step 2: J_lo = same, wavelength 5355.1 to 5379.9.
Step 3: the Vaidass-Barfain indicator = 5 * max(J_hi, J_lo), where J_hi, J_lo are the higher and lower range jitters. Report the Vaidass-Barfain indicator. 4.4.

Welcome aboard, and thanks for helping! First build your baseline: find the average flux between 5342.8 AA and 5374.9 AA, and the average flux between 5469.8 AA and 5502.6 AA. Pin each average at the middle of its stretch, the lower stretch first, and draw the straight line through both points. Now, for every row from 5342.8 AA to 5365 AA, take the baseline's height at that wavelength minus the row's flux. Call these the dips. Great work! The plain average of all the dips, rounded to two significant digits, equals -0.66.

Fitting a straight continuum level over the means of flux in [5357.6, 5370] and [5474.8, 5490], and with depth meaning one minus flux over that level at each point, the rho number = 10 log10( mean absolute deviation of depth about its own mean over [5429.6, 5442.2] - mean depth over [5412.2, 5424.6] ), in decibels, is -12.6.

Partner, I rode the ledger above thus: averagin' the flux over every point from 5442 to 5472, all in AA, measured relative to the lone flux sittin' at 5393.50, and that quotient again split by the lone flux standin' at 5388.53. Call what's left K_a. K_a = 0.0501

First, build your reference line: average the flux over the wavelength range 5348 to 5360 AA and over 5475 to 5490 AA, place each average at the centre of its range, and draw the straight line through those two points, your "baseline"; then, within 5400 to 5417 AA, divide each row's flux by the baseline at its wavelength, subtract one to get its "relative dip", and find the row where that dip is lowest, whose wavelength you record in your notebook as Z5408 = 5405.93 AA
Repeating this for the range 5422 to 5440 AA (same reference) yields 5430.89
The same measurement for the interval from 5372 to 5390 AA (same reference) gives 5373.67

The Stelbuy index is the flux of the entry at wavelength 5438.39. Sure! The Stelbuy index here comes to 20.1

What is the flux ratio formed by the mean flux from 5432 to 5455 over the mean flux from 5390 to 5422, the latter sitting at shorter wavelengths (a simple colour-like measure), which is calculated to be 1.02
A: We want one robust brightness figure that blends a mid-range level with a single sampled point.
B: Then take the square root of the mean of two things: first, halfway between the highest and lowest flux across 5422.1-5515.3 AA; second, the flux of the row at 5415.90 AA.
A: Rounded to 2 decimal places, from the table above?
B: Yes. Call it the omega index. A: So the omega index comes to 4.38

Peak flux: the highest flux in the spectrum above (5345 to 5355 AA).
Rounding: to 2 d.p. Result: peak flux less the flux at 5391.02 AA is 0.30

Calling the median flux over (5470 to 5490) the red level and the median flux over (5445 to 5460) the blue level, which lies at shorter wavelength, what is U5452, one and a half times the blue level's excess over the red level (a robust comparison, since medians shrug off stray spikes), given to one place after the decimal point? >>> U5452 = -1.0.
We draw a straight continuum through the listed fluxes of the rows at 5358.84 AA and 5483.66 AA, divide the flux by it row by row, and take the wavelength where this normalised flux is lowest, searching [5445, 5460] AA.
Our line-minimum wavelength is 5445.91 AA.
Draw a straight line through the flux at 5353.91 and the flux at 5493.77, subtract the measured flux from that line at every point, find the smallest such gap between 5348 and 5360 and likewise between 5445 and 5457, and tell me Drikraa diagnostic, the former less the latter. -1.7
